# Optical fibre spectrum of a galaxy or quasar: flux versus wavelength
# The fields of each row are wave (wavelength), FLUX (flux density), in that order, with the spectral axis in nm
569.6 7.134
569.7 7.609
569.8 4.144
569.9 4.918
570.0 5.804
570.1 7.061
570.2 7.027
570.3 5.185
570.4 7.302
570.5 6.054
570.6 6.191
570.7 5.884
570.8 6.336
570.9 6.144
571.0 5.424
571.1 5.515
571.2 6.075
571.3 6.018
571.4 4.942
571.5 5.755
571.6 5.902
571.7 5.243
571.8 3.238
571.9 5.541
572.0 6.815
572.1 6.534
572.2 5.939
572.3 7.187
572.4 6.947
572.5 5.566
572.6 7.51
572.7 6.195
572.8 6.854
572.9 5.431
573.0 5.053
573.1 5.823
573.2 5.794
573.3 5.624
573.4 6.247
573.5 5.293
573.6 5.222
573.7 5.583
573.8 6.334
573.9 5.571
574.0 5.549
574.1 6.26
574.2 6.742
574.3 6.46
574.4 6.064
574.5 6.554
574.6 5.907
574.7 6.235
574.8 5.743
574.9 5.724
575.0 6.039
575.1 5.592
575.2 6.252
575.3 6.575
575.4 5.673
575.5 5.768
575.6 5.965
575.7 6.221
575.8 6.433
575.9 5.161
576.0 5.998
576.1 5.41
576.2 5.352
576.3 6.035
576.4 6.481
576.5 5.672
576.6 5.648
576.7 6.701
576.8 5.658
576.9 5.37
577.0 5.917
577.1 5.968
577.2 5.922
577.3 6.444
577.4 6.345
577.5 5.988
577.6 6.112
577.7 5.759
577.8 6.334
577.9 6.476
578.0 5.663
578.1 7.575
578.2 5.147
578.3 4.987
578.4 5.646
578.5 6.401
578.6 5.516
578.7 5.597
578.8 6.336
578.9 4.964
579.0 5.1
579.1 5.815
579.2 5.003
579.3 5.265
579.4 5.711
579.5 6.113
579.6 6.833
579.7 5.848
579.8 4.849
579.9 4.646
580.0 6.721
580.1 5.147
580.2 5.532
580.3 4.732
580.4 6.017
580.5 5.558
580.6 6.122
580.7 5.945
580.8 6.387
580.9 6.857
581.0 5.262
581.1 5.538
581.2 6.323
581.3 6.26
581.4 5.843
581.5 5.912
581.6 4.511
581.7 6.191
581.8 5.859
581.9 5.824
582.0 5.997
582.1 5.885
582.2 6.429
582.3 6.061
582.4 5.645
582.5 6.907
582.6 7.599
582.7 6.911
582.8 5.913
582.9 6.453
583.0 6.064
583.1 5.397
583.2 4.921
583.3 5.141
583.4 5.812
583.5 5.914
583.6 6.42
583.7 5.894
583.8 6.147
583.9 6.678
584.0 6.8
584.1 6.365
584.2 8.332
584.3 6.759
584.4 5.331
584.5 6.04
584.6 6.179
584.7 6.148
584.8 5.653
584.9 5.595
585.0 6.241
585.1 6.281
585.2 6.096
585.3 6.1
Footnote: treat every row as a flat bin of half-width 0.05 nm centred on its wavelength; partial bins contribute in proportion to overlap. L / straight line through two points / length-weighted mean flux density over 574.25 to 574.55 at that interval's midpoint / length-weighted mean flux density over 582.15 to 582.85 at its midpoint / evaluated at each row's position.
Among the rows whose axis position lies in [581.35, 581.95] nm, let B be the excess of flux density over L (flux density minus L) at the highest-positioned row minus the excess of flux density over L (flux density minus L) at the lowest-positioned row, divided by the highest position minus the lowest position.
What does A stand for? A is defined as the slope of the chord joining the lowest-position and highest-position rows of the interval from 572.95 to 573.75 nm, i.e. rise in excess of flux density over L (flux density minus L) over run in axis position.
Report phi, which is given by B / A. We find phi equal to -0.1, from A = 0.7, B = -0.1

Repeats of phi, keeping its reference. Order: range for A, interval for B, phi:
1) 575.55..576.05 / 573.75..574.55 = 4.5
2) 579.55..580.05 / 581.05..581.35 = -12.1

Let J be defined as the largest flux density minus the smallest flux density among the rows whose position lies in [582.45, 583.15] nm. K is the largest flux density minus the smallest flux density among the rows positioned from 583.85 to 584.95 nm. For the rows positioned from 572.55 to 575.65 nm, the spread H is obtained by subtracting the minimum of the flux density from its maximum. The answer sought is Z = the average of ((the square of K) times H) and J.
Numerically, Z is 12.2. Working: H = 2.5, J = 2.2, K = 3.0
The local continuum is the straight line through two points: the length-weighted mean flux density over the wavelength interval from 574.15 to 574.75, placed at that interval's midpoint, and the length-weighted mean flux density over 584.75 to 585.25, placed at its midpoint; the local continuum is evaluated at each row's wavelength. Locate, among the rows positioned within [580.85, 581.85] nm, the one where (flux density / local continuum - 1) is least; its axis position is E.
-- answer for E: 581.6 nm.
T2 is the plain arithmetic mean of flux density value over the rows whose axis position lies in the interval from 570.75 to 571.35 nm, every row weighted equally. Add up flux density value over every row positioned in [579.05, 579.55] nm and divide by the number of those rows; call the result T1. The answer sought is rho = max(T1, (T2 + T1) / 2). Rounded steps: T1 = 5.6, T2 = 5.9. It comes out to 5.8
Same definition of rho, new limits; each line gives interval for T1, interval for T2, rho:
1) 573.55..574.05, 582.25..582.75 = 6.1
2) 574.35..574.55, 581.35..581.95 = 6.3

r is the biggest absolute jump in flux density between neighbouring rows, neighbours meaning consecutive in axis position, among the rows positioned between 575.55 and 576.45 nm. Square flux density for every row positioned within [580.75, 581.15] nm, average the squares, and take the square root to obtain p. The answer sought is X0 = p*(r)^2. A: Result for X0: 9.8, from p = 6.0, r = 1.27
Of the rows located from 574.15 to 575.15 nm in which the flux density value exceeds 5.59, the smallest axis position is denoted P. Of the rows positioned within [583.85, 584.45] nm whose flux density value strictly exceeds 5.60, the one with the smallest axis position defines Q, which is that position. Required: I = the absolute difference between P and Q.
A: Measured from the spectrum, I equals 9.70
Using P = 574.2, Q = 583.9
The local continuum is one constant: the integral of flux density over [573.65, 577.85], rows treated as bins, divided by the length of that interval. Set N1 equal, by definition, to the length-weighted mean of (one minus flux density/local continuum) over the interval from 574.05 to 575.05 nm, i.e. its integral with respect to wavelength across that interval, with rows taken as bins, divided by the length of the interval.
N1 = -0.03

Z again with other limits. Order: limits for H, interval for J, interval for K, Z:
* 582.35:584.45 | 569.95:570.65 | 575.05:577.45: 5.1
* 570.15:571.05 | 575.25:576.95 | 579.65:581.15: 5.9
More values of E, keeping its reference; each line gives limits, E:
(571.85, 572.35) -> 571.9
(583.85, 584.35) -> 584.1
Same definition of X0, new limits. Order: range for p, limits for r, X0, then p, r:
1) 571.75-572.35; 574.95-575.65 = 4.9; 6.0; 0.90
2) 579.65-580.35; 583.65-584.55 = 20.9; 5.4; 1.97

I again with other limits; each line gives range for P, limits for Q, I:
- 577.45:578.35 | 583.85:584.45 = 6.40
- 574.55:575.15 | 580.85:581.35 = 6.30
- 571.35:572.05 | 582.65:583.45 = 11.20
